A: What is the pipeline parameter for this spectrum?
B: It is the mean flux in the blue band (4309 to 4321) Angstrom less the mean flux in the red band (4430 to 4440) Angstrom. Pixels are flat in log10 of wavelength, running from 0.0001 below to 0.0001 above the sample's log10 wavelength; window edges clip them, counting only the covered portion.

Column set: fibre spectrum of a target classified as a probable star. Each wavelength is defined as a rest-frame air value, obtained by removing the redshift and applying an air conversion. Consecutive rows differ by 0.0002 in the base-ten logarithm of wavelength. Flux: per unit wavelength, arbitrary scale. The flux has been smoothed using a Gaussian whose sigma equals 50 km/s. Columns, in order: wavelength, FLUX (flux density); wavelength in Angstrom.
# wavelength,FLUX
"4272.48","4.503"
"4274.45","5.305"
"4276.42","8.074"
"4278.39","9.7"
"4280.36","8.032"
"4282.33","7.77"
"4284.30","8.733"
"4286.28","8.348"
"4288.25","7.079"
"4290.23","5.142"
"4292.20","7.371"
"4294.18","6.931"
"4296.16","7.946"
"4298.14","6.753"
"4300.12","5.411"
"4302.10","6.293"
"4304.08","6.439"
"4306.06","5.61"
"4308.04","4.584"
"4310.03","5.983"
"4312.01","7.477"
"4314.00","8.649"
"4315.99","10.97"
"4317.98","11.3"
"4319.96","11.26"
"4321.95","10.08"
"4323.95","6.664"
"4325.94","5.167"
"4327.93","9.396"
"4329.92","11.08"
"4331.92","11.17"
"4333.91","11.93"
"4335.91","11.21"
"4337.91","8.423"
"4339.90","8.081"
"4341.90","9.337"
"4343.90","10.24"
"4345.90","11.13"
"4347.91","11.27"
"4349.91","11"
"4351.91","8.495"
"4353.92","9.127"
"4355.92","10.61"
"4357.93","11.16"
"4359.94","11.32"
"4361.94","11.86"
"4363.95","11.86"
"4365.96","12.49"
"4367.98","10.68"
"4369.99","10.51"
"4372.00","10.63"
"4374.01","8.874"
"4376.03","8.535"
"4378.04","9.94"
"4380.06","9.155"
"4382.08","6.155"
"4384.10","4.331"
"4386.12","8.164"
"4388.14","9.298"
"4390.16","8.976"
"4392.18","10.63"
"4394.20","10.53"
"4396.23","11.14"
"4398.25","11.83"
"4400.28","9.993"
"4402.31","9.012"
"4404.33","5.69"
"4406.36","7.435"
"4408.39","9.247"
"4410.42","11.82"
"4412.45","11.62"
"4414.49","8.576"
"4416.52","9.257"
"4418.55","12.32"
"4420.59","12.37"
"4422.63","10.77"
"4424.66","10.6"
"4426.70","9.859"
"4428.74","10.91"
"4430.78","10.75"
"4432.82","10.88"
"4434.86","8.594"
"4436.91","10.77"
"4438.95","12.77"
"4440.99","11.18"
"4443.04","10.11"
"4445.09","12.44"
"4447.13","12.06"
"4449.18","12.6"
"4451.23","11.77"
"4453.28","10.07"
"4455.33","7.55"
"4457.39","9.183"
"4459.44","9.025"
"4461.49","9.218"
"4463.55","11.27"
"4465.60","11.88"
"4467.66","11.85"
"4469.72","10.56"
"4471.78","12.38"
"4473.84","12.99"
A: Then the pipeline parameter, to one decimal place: -1.5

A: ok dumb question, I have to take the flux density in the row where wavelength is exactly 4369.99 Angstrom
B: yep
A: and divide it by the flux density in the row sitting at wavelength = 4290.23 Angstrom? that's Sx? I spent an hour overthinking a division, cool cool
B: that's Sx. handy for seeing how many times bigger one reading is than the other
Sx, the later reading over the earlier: 2.04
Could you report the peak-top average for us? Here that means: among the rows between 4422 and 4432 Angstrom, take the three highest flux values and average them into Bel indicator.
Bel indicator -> 10.8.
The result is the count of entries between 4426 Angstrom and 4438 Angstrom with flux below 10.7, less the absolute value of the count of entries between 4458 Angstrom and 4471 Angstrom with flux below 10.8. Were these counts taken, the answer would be -1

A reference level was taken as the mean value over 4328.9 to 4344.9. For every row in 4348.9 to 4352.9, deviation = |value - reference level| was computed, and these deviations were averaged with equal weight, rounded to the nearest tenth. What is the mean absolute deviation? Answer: 1.3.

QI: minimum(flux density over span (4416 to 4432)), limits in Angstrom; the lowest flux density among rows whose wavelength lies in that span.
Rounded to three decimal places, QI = 9.257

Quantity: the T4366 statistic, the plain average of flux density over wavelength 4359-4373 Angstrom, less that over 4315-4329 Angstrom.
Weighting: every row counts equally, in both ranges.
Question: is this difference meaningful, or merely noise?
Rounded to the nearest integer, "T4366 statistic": 2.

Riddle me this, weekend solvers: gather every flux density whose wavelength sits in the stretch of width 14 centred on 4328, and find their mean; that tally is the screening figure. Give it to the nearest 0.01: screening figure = 9.36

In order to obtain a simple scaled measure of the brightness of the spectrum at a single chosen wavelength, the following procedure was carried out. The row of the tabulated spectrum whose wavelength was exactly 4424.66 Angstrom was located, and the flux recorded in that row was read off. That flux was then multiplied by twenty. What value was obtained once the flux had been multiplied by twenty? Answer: 212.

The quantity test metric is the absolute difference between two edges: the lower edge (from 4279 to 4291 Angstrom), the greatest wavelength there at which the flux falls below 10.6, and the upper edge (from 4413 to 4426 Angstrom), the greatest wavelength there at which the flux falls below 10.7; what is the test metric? 134.4 Angstrom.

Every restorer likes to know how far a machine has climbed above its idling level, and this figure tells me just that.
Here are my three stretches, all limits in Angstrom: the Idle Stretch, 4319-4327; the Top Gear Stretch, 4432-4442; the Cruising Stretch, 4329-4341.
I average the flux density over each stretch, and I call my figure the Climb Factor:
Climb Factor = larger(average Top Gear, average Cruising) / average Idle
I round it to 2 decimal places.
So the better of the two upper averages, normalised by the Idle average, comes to 1.31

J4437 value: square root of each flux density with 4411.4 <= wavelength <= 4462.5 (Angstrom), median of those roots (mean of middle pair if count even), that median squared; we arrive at 10.8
